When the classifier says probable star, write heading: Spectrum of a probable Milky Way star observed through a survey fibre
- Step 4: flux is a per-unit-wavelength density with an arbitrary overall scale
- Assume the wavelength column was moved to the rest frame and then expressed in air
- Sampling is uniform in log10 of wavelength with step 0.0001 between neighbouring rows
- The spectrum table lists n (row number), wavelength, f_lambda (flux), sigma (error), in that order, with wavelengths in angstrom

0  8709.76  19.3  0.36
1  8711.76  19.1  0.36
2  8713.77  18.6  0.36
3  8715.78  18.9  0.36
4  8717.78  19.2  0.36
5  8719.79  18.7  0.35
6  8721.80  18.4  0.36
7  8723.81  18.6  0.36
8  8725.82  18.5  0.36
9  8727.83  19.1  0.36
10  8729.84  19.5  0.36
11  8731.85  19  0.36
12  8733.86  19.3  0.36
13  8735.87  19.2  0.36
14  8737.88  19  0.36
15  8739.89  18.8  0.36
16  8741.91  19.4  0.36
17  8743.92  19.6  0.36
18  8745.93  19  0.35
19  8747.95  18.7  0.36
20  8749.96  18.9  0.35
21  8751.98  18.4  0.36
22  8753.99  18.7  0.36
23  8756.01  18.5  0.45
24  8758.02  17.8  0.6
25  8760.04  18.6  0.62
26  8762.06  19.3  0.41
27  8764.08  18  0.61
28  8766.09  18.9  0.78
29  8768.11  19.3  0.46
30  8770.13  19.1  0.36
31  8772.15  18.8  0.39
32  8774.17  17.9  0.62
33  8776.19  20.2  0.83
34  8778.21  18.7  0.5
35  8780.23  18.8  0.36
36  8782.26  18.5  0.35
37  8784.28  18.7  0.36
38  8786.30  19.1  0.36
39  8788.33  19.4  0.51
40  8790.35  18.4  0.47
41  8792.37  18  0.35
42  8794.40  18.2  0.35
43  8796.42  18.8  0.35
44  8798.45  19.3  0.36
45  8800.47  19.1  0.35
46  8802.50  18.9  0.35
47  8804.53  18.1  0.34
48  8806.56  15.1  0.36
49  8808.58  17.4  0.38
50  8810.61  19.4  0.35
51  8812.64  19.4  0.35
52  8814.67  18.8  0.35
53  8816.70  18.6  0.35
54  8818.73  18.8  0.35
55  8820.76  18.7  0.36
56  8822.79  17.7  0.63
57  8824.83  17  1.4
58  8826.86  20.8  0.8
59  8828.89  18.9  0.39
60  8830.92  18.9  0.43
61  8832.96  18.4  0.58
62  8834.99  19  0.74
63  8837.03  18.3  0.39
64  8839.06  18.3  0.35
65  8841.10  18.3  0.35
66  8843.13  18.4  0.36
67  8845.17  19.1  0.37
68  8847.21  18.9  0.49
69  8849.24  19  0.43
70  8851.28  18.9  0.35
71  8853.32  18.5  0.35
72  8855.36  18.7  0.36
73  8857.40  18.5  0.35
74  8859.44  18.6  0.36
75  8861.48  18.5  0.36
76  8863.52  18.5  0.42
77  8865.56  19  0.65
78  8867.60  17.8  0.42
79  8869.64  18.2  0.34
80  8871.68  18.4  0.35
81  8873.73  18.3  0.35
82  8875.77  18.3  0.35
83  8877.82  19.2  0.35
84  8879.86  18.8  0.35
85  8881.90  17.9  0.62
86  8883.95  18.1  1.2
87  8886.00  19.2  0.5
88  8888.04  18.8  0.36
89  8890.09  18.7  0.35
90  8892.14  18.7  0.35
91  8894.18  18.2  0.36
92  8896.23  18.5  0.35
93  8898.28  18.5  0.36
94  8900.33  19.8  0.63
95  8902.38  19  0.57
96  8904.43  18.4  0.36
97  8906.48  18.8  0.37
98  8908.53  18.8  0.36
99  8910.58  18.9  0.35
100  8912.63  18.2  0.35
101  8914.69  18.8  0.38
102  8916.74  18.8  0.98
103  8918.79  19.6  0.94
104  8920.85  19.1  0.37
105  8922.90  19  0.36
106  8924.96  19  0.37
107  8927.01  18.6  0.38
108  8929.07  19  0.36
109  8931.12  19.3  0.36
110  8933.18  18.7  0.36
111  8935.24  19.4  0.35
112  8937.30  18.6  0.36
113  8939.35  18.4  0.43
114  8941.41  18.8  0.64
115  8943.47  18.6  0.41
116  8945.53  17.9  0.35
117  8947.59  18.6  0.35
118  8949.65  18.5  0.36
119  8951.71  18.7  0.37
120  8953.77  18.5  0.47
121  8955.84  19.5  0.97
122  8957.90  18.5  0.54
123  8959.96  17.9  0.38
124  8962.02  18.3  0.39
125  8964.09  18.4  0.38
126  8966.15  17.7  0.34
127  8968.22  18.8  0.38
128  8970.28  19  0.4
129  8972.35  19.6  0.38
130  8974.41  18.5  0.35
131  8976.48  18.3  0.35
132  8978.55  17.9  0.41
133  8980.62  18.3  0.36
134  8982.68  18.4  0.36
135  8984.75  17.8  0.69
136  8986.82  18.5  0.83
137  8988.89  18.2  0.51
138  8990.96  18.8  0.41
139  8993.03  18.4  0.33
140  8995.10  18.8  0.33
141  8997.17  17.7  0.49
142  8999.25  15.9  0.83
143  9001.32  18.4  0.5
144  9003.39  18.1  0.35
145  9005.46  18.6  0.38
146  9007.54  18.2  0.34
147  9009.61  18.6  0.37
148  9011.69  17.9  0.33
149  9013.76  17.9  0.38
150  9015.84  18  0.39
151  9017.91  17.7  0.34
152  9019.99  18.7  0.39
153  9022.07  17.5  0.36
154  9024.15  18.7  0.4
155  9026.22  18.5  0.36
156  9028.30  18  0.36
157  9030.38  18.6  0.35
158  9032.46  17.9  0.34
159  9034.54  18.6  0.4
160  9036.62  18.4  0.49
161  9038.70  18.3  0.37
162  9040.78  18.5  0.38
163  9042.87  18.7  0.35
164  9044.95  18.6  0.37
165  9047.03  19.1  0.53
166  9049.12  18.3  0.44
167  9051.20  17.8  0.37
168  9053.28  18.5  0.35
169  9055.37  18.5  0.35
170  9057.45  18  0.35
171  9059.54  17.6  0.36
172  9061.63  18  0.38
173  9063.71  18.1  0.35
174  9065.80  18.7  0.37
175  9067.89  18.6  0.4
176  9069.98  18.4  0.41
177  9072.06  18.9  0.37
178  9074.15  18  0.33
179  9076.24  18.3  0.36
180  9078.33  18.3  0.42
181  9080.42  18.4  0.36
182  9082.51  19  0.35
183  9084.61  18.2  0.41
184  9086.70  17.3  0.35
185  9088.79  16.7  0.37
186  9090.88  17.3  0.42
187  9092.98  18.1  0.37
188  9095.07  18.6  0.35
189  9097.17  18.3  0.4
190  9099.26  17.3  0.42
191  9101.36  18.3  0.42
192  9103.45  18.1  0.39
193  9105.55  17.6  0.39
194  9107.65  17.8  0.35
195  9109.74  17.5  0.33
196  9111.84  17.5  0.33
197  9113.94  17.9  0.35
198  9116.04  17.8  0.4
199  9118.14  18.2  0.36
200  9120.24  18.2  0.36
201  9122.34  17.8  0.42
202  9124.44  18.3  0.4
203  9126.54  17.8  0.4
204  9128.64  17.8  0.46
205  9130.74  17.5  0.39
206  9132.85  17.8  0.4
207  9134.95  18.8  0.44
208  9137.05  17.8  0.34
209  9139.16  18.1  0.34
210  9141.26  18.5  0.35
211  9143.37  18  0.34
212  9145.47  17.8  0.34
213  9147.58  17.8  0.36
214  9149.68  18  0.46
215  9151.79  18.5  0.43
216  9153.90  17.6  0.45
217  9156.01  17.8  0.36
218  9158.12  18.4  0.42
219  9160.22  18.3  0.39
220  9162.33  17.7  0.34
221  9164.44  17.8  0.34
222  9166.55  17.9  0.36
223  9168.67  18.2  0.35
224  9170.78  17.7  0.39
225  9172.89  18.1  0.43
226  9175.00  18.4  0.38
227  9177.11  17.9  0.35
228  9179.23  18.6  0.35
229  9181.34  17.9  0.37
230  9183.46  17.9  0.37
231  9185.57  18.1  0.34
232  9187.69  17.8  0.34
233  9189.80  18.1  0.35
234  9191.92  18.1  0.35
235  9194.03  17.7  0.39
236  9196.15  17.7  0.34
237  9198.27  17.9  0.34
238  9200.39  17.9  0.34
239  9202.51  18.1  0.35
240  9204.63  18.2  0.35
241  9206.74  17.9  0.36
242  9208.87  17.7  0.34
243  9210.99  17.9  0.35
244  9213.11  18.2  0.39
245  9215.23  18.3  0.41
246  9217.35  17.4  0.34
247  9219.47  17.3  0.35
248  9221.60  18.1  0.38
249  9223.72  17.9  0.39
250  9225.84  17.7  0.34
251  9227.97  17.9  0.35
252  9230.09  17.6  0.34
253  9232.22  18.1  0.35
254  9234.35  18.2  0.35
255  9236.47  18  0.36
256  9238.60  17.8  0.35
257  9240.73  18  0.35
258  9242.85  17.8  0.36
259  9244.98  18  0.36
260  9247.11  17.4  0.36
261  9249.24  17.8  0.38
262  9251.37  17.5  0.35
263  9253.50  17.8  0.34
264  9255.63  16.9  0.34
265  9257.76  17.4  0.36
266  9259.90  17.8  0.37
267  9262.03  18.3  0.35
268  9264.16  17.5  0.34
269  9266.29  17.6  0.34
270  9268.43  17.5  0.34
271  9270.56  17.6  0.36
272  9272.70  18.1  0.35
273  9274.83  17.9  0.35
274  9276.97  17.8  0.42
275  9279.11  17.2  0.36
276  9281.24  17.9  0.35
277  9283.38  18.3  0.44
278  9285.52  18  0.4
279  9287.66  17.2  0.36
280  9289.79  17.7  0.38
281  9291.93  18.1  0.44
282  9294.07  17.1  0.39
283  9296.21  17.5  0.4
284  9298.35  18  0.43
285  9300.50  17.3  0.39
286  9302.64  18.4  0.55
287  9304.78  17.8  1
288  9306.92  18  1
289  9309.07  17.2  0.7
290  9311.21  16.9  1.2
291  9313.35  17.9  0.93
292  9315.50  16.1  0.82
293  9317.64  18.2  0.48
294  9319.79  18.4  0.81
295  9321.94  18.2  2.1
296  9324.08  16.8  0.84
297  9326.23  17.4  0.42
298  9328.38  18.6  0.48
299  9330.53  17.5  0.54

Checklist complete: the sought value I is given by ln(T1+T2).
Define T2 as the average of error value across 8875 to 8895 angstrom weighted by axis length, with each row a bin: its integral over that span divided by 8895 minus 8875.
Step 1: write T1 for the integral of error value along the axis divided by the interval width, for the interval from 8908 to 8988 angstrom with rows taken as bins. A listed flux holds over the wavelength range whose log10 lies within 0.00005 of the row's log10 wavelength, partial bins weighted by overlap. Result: -0.07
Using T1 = 0.45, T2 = 0.482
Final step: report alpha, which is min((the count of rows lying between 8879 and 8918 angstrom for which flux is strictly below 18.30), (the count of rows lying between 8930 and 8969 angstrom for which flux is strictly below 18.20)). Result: 3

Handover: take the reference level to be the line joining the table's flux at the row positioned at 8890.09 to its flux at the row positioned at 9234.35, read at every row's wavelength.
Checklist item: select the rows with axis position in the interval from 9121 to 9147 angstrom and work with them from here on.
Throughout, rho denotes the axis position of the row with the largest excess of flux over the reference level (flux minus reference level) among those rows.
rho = 9134.95 angstrom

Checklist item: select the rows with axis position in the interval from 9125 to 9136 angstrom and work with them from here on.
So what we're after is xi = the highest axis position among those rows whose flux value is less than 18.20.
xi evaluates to 9132.85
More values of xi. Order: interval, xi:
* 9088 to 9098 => 9092.98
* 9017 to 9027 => 9022.07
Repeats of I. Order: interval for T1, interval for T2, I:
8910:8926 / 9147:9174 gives -0.10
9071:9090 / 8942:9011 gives -0.21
